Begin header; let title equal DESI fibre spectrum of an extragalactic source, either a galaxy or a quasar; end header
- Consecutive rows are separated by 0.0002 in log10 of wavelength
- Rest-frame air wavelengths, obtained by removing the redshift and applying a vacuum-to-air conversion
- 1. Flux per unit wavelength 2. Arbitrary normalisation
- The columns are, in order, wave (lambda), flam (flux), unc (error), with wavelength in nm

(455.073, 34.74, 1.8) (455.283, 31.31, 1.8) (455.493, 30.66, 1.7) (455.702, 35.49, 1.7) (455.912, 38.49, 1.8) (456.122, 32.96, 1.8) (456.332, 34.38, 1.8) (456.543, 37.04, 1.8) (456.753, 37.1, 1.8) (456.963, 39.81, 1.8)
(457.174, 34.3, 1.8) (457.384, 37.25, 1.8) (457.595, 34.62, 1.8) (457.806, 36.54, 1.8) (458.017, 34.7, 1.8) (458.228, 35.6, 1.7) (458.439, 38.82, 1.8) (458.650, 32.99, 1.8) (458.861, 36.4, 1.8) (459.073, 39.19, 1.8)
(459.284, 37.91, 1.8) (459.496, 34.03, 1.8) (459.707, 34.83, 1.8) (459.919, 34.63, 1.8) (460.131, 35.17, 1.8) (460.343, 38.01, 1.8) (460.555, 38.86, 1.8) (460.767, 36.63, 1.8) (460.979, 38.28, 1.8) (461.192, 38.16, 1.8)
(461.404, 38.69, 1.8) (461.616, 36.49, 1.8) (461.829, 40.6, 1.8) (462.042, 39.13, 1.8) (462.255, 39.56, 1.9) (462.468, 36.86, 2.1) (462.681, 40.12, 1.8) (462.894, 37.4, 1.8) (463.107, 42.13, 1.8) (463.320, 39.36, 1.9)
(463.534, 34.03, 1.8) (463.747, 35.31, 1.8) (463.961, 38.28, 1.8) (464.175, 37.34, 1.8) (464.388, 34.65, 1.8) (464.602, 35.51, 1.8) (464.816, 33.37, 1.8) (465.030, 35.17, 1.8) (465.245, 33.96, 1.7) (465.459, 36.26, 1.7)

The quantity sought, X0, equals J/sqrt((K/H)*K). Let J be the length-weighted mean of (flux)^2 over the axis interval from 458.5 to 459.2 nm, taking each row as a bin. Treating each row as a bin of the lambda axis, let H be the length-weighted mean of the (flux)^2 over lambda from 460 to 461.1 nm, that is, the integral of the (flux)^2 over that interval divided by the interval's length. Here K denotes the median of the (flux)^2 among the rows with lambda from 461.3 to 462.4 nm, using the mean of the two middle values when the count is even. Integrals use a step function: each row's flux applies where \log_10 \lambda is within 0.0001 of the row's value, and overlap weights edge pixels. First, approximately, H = 1395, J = 1333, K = 1531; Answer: 33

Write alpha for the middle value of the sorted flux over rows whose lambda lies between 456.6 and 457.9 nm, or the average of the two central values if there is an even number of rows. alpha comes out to 36.8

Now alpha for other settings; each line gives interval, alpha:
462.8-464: 37.8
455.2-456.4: 33.7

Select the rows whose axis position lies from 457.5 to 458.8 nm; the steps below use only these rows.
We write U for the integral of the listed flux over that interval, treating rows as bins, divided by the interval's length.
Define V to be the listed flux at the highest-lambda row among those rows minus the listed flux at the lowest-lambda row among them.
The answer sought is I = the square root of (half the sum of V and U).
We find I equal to 4.1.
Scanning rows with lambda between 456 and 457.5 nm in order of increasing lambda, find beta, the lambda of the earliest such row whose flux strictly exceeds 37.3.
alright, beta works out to 456.963 nm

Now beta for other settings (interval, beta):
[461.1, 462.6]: 461.192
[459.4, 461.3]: 460.343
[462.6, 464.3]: 462.681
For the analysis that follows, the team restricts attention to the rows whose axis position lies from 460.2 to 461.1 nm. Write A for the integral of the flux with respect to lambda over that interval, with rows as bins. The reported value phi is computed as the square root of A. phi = 5.83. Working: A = 34.0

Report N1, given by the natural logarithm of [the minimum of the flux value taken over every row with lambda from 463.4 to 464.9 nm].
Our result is 3.51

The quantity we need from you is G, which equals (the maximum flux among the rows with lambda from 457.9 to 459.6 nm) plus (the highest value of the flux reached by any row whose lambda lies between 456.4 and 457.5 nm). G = 79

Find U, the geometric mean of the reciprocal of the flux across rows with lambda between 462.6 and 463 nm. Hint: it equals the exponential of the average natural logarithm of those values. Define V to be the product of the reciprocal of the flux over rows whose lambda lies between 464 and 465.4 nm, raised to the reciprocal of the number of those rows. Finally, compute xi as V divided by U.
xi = 1.11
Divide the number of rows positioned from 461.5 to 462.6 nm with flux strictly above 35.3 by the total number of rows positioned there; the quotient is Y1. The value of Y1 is 1.0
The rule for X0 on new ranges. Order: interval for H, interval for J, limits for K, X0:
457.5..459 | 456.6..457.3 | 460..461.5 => 34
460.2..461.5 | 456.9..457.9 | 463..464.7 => 38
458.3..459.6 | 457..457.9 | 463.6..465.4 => 38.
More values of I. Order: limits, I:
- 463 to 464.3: 4.1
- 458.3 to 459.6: 4.0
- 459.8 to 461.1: 4.5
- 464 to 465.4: 4.0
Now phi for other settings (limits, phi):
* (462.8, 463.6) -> 5.55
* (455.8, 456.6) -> 5.34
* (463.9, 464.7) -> 5.39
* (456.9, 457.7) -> 5.39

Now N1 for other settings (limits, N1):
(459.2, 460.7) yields 3.53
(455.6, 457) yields 3.50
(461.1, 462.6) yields 3.60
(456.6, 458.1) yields 3.54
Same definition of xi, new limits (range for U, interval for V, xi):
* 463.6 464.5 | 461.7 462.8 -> 0.93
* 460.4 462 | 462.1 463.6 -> 0.99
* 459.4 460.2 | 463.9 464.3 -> 0.92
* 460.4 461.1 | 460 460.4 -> 1.04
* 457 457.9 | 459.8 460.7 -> 0.97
